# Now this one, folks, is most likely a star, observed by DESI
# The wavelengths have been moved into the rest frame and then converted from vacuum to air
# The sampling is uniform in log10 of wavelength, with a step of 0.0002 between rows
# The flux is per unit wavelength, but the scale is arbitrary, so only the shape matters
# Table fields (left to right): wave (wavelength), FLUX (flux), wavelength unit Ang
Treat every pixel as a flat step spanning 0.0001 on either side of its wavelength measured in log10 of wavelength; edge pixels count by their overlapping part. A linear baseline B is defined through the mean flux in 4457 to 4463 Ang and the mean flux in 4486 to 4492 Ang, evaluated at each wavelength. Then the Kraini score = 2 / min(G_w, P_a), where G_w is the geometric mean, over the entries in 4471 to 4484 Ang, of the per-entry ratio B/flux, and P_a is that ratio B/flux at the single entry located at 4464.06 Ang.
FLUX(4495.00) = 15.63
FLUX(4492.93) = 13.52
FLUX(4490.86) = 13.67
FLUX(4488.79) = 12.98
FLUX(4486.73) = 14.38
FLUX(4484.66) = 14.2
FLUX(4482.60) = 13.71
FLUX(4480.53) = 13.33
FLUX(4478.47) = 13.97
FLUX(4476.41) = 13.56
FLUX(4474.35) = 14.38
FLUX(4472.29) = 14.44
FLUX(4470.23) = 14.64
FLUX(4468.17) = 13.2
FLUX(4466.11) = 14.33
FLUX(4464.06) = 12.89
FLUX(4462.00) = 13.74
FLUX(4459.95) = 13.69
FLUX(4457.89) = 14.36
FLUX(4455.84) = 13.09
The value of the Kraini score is 2.02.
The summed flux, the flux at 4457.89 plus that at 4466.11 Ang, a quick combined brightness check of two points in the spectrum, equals 28.7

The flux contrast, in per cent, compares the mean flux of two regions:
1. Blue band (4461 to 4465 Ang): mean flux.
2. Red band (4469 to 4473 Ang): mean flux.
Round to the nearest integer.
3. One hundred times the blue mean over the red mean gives 92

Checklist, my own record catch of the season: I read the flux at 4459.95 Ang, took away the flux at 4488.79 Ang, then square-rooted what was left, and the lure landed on 0.84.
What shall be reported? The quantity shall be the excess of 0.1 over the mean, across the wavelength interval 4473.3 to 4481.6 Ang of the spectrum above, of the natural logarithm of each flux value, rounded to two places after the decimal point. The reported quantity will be -2.52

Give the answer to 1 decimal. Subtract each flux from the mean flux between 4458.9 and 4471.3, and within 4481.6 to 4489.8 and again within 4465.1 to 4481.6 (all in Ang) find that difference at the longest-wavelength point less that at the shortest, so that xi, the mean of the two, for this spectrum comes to 0.9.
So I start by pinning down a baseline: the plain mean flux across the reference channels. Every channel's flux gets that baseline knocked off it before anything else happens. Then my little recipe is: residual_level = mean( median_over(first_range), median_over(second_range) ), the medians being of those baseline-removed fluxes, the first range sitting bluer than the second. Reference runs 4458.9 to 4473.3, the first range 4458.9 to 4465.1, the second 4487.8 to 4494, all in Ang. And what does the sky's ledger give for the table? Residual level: -0.24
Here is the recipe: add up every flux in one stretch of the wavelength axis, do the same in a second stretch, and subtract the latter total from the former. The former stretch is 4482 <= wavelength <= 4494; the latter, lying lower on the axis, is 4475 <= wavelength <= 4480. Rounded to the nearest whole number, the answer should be 55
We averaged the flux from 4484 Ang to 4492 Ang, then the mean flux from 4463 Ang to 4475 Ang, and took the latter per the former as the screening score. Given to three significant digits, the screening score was 1.01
